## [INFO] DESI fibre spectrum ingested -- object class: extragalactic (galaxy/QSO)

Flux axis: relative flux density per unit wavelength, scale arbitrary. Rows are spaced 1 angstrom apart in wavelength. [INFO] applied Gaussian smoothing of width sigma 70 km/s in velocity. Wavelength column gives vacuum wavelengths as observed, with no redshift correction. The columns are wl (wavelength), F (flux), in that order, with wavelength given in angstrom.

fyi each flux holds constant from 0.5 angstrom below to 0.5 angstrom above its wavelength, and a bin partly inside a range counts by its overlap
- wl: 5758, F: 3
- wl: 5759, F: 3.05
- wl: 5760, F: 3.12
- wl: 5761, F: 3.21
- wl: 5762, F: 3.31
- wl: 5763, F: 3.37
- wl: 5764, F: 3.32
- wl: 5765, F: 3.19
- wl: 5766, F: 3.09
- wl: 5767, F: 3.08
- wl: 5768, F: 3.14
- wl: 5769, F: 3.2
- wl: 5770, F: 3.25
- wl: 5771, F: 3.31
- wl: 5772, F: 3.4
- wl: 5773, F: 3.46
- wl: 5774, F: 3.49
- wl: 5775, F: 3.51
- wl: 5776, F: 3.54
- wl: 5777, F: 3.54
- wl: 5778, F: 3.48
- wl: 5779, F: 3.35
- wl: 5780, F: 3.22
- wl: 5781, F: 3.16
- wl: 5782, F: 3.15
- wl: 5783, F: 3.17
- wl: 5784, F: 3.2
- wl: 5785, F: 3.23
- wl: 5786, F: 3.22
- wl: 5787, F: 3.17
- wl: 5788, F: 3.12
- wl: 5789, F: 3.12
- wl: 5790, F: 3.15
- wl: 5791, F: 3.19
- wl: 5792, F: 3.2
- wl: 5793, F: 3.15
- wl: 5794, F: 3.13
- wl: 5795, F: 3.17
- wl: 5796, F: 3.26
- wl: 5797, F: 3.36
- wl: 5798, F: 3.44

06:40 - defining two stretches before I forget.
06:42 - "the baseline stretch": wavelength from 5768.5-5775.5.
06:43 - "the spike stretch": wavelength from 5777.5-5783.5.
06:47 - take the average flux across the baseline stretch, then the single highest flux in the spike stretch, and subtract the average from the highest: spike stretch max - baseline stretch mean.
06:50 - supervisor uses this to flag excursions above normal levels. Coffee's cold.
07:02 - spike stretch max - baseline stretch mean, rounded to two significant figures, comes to 0.11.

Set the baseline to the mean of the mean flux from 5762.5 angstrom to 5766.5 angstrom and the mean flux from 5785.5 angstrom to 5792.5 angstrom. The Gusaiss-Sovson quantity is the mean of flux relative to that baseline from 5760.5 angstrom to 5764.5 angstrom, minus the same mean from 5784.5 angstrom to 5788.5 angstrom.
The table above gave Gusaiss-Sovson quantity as 0.12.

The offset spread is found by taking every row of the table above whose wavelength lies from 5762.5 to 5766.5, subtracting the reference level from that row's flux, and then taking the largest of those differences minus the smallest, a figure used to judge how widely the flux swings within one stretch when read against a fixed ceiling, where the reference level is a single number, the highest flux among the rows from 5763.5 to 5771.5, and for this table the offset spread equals 0.28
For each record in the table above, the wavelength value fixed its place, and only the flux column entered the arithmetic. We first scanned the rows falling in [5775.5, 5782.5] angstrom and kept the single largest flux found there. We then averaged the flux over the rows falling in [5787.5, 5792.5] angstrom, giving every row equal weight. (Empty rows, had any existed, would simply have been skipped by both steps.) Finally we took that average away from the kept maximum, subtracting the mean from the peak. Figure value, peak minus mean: 0.38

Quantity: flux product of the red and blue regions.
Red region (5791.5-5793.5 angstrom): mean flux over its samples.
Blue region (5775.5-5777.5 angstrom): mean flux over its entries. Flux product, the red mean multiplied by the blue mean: 11.2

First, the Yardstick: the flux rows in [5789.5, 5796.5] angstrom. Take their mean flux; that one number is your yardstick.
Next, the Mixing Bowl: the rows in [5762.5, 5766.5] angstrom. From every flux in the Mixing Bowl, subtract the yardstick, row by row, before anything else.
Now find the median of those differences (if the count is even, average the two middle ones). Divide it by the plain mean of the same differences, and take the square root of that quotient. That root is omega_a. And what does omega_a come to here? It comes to 1.09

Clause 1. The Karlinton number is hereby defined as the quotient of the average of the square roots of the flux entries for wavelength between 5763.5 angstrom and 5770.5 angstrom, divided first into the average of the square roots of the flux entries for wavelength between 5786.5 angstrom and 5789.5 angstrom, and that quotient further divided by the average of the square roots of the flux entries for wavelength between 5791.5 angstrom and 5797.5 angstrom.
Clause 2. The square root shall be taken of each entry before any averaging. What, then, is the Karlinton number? 0.554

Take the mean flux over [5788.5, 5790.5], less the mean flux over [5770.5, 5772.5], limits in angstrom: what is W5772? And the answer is -0.22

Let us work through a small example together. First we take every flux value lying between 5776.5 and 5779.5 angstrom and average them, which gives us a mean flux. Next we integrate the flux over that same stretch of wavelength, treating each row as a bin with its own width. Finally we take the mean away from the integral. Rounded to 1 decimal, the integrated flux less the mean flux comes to 6.9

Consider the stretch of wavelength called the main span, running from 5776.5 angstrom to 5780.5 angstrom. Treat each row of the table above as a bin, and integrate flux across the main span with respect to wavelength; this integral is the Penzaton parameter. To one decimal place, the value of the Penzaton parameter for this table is 13.6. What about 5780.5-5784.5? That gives 12.7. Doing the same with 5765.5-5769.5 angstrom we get 12.5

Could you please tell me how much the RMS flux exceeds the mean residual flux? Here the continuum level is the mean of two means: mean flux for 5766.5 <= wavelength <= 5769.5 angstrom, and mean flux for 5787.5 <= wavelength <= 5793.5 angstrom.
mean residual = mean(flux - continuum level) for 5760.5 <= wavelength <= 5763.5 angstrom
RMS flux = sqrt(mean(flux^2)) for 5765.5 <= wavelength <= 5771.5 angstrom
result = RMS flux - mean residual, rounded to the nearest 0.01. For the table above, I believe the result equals 3.03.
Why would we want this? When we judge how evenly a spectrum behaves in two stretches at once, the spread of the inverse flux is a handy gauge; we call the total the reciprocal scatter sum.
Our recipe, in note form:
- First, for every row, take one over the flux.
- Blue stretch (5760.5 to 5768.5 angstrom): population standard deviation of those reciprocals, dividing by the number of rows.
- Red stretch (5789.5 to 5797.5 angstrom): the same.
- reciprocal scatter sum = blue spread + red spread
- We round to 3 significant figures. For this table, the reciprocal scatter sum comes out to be 0.0166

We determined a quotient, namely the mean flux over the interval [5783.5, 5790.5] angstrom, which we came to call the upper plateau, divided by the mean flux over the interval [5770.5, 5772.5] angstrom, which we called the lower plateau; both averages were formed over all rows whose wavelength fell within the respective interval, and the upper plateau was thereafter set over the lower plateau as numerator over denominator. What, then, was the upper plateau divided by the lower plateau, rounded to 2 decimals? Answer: 0.95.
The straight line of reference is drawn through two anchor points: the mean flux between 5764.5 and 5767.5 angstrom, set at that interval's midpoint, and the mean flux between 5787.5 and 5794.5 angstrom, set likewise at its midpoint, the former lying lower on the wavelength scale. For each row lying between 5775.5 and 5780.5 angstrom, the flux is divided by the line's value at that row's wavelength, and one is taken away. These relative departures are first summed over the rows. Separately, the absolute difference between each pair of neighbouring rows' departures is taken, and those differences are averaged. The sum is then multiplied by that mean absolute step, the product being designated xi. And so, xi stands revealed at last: 0.012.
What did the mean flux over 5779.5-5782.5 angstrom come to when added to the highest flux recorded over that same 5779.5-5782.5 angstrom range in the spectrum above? 6.40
